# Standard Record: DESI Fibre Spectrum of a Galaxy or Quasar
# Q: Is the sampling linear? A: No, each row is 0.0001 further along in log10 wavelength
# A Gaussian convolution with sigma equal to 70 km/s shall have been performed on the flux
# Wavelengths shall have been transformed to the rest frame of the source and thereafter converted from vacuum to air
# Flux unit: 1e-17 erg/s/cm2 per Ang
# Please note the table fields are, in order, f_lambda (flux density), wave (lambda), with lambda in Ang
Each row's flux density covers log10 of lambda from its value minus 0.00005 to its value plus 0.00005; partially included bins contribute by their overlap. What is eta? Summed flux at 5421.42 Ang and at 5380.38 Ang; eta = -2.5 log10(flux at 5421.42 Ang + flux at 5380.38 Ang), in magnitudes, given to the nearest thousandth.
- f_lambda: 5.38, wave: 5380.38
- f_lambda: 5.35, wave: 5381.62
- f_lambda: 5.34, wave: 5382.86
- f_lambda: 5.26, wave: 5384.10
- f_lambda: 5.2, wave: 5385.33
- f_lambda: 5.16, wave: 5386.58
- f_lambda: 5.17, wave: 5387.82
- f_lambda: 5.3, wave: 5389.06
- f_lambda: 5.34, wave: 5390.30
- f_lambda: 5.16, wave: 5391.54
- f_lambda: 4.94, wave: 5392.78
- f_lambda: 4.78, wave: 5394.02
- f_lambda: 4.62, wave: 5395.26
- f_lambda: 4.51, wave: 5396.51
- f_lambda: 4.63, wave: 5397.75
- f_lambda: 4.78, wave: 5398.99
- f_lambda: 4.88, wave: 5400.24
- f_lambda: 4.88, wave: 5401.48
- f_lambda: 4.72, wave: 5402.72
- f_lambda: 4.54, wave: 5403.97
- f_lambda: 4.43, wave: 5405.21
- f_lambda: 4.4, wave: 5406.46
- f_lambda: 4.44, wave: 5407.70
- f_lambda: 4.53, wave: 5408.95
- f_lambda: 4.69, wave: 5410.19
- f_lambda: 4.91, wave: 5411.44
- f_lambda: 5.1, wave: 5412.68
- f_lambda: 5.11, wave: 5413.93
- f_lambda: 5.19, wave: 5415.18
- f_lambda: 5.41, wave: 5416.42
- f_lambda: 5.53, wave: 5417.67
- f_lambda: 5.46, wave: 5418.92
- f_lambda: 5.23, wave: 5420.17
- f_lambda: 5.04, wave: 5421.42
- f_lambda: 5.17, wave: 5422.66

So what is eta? -2.545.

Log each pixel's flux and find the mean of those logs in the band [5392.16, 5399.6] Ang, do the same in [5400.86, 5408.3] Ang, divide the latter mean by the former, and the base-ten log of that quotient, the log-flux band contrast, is -0.01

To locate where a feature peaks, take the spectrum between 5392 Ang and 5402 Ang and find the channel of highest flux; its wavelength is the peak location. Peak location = 5392.78 Ang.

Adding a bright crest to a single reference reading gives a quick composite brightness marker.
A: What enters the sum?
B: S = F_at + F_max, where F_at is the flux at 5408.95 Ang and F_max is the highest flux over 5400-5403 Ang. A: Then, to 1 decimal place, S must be 9.4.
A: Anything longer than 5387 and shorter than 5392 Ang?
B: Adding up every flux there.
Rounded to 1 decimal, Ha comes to 21.0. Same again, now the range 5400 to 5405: 19.0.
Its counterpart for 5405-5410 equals 17.8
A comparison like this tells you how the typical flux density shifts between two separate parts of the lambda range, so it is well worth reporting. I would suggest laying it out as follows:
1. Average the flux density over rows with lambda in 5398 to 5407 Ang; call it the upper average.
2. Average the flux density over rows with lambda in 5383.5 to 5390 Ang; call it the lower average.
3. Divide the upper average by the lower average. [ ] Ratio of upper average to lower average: 0.89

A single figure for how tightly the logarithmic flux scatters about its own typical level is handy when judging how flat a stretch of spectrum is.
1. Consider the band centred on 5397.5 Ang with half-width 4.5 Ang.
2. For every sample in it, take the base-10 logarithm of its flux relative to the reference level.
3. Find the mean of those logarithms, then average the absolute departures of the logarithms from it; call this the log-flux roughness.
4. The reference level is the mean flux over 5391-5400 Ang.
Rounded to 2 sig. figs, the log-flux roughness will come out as 0.011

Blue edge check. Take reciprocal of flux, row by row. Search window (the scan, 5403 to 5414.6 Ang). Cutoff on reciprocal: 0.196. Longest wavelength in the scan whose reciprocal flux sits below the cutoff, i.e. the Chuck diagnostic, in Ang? 5413.93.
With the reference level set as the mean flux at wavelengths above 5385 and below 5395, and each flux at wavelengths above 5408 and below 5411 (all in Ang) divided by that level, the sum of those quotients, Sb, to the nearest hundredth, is 1.80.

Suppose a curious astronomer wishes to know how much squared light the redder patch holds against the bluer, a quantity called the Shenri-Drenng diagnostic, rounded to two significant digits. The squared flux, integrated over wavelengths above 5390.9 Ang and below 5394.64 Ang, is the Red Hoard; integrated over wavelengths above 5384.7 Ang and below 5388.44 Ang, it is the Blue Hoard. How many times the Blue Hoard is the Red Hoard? 0.92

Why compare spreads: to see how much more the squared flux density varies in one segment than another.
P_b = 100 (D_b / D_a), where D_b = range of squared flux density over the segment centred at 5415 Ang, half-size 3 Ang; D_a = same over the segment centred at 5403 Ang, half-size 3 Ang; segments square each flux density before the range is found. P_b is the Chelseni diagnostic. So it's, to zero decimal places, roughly 109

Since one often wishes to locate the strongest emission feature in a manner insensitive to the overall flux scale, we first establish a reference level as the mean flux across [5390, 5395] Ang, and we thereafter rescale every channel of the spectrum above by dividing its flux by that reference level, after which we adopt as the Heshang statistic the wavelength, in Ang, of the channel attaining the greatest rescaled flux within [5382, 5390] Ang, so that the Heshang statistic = 5382.86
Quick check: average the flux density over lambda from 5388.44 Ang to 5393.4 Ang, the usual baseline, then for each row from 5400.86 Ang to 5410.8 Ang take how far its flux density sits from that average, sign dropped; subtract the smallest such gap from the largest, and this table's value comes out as 0.48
